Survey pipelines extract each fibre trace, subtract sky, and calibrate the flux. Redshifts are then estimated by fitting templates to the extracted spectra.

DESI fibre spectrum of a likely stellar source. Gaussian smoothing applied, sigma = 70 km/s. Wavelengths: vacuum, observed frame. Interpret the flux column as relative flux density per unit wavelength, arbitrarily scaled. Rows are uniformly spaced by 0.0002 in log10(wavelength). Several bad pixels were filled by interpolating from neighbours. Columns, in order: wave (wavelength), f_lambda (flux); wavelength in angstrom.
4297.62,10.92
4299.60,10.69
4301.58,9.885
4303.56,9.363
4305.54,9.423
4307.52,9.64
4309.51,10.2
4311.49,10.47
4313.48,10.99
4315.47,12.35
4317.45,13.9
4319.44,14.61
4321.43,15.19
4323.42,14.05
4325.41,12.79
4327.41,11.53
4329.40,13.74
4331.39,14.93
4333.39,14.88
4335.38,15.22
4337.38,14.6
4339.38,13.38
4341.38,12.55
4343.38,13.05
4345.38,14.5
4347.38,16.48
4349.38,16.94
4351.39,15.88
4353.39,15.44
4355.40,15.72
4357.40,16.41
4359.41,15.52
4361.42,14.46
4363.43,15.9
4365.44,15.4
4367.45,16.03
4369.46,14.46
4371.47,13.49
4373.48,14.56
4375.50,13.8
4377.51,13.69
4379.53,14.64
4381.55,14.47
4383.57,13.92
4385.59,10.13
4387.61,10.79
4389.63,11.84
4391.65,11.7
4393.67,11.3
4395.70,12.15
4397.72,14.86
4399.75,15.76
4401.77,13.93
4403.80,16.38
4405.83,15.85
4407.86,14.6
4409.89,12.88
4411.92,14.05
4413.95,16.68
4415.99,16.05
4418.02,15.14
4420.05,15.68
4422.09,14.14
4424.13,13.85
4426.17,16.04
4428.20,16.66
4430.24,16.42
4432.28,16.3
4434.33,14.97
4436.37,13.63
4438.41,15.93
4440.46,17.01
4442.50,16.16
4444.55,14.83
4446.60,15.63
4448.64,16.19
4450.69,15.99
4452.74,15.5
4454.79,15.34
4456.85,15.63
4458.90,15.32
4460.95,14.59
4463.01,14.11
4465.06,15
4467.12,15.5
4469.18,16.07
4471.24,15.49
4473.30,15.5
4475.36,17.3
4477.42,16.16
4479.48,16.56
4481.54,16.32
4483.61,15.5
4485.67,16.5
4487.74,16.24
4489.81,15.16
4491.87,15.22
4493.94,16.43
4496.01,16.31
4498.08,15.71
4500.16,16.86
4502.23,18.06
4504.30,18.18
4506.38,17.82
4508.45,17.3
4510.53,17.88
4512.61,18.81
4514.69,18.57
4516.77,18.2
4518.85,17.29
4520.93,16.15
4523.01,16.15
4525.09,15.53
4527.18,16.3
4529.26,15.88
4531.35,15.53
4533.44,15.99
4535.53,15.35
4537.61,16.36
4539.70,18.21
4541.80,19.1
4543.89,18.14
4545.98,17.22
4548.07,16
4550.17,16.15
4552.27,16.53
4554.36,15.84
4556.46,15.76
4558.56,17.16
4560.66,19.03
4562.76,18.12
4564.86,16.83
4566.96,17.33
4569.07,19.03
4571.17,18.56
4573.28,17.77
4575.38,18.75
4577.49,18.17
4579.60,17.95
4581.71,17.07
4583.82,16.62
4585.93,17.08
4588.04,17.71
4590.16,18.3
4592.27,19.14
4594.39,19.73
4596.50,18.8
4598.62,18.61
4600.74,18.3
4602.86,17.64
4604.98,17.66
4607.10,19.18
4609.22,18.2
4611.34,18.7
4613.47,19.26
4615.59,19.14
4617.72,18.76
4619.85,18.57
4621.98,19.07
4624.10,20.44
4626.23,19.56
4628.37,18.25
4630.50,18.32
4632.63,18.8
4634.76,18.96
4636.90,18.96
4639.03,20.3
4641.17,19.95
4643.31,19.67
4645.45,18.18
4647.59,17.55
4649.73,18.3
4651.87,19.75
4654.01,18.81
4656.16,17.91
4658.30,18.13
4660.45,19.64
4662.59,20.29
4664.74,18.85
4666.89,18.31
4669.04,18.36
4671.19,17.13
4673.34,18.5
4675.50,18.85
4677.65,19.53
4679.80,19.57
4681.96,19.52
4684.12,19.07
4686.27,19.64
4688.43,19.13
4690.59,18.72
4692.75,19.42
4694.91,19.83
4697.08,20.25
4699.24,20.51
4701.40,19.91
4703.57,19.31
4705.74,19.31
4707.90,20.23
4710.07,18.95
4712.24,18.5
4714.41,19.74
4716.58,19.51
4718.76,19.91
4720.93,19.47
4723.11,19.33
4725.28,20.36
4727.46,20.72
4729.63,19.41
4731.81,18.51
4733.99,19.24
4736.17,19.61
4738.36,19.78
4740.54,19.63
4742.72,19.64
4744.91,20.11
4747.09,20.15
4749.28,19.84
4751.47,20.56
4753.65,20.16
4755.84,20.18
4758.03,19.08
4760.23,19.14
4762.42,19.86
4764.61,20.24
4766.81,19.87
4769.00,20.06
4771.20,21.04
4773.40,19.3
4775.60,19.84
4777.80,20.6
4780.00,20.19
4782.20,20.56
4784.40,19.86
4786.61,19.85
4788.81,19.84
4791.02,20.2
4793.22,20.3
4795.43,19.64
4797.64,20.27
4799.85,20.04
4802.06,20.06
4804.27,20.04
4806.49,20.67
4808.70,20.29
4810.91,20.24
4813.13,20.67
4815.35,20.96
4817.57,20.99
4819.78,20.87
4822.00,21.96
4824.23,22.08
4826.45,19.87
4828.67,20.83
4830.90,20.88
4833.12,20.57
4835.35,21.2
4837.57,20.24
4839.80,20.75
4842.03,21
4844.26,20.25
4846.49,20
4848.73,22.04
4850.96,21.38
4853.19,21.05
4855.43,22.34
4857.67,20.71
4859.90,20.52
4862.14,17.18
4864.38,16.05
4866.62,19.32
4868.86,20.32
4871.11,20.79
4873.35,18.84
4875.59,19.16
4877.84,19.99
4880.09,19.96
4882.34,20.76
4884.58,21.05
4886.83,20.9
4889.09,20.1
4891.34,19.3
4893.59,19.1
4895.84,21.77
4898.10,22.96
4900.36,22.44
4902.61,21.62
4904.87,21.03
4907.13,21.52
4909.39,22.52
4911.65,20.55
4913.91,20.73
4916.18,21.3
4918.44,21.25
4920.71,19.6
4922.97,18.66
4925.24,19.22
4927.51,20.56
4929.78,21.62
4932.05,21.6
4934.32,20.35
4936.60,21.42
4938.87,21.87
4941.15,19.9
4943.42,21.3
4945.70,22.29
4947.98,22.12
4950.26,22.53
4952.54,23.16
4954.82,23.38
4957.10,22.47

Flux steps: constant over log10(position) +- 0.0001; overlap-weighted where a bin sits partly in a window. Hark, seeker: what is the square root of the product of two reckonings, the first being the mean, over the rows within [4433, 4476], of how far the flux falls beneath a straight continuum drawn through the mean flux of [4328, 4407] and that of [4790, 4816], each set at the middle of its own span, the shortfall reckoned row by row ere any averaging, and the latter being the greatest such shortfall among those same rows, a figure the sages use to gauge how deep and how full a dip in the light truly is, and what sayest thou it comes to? 0.1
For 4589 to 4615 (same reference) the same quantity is 0.3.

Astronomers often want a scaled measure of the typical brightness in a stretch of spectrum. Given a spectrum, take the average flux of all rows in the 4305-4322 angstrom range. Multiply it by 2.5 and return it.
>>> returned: 30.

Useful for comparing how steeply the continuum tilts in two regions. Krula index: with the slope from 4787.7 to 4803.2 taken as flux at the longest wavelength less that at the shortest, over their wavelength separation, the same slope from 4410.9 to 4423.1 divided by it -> 0.5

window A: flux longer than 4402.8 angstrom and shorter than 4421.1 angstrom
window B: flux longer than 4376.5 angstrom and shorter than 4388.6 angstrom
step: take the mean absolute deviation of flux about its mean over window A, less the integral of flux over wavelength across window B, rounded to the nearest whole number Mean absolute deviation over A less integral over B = -156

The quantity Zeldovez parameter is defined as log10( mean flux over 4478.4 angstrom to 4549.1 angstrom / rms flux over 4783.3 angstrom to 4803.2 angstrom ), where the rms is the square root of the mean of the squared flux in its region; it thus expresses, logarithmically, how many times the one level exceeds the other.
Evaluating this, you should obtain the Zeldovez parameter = -0.076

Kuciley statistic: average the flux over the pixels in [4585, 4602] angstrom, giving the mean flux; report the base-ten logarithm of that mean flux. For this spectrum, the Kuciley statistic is 1.27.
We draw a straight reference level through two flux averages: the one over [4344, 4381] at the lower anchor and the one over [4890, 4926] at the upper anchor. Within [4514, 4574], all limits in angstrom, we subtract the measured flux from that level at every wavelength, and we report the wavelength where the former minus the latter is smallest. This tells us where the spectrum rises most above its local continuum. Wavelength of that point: 4541.80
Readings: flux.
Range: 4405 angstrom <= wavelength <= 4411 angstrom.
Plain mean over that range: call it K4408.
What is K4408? 14.4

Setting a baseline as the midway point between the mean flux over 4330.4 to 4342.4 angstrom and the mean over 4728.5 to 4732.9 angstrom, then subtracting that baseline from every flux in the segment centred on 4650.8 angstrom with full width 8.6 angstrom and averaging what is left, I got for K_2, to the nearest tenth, 2.0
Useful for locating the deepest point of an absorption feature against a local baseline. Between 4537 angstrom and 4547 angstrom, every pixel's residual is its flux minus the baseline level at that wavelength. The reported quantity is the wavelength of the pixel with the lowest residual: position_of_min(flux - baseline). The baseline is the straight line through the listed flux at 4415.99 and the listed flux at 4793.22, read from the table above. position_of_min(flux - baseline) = 4537.61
